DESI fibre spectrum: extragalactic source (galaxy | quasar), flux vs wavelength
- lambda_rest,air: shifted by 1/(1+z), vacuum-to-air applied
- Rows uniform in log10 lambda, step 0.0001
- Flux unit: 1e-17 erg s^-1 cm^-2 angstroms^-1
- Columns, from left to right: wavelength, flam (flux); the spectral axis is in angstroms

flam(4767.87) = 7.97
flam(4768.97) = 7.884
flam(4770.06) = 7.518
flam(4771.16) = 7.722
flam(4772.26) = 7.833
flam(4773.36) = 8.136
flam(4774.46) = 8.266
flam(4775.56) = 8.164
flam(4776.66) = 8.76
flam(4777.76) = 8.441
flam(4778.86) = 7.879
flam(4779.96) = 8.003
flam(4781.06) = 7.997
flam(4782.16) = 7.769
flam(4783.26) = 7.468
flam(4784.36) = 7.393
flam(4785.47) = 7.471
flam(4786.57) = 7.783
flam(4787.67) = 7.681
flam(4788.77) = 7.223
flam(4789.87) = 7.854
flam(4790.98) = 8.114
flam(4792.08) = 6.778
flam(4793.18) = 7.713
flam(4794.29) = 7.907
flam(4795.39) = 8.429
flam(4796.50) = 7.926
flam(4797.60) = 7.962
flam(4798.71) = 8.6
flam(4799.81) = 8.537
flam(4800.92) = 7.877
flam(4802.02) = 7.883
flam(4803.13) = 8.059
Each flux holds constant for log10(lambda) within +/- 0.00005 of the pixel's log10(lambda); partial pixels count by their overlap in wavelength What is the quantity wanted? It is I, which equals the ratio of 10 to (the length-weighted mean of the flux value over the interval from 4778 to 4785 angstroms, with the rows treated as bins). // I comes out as 1.29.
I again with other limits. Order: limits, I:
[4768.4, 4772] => 1.29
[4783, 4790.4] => 1.32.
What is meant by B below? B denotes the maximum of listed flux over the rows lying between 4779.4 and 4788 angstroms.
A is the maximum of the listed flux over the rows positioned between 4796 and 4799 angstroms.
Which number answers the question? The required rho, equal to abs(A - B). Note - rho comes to 0.60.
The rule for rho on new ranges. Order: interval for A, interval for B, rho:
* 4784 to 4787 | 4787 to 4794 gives 0.33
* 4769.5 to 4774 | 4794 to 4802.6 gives 0.46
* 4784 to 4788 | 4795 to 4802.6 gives 0.82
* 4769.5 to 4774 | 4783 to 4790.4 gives 0.28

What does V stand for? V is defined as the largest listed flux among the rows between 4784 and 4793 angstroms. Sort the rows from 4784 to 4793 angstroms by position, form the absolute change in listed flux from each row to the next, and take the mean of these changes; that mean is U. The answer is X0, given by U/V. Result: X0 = 0.056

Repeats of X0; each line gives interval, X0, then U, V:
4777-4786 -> 0.023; 0.20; 8.441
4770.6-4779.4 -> 0.035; 0.30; 8.76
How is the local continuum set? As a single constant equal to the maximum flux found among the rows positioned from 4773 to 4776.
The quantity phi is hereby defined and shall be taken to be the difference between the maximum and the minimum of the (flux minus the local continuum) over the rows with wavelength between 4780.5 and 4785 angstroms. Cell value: 0.60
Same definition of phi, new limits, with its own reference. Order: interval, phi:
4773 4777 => 0.62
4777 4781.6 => 0.56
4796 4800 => 0.67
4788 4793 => 1.34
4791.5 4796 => 1.65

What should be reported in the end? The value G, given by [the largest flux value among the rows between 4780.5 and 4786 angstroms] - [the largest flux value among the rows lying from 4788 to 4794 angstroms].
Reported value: -0.1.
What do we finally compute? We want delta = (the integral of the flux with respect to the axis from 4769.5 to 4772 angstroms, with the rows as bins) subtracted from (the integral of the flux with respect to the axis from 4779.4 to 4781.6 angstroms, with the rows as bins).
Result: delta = -2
